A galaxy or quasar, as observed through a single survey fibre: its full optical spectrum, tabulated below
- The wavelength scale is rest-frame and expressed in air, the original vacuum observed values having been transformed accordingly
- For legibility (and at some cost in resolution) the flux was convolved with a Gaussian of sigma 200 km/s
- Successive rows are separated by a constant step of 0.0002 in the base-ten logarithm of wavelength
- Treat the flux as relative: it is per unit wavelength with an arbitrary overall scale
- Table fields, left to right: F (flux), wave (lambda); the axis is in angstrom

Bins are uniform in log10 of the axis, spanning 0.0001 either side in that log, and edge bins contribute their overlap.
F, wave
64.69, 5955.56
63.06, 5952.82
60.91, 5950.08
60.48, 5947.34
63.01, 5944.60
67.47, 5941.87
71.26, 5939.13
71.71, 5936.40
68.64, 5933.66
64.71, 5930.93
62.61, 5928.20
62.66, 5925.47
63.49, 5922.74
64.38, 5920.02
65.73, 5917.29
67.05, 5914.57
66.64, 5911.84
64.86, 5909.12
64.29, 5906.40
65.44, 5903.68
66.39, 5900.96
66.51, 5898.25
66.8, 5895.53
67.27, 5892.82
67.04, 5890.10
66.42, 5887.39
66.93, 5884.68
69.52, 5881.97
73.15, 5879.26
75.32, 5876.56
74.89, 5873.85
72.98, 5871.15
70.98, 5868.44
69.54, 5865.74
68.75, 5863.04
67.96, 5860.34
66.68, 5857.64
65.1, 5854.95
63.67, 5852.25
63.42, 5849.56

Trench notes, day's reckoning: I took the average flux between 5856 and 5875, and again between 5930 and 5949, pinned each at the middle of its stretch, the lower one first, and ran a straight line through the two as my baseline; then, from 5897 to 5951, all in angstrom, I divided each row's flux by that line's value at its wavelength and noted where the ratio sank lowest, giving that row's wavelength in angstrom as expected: 5947.34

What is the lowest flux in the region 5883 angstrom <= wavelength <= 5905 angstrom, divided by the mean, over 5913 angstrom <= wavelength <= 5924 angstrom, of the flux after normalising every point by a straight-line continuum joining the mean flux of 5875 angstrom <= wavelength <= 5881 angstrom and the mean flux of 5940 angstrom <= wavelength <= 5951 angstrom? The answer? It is 68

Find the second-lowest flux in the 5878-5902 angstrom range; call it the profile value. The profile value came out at 66.42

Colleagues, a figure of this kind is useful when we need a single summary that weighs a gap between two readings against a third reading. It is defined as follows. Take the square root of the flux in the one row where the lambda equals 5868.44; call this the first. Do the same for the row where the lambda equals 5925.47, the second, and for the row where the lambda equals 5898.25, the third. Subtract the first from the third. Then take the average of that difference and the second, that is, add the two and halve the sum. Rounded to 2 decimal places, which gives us 3.82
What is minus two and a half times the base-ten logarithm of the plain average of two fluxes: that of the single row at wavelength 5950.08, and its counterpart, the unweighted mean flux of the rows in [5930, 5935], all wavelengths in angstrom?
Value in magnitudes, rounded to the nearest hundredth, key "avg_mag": -4.51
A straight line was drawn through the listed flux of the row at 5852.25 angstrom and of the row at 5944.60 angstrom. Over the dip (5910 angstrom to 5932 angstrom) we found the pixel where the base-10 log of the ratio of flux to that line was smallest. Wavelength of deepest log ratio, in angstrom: 5928.20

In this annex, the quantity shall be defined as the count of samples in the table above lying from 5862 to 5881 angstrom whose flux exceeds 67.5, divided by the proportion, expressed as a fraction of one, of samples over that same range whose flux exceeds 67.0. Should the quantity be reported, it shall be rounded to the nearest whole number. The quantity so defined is 7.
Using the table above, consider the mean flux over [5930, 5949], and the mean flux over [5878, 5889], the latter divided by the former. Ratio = 1.03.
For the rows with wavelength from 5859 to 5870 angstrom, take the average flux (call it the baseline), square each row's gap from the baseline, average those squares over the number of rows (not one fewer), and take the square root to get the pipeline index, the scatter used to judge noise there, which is 1.1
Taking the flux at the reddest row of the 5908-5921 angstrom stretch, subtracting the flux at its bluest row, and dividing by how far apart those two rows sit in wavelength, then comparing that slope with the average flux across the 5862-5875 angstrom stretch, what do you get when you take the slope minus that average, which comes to -71.5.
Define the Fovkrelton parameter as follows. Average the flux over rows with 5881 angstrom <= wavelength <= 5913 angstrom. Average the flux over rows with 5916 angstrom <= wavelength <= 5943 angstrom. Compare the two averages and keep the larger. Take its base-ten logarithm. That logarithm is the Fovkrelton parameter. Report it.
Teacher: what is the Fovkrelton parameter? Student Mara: 1.823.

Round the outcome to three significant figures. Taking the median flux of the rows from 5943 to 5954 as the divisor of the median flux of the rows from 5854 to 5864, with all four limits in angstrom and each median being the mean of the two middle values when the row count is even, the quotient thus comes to 1.09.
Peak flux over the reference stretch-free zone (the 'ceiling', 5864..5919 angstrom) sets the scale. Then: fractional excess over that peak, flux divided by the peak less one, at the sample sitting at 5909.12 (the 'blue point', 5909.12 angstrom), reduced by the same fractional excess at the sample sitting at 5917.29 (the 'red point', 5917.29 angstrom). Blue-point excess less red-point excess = -0.012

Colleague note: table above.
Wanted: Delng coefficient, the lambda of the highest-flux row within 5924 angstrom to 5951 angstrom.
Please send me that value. 5936.40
